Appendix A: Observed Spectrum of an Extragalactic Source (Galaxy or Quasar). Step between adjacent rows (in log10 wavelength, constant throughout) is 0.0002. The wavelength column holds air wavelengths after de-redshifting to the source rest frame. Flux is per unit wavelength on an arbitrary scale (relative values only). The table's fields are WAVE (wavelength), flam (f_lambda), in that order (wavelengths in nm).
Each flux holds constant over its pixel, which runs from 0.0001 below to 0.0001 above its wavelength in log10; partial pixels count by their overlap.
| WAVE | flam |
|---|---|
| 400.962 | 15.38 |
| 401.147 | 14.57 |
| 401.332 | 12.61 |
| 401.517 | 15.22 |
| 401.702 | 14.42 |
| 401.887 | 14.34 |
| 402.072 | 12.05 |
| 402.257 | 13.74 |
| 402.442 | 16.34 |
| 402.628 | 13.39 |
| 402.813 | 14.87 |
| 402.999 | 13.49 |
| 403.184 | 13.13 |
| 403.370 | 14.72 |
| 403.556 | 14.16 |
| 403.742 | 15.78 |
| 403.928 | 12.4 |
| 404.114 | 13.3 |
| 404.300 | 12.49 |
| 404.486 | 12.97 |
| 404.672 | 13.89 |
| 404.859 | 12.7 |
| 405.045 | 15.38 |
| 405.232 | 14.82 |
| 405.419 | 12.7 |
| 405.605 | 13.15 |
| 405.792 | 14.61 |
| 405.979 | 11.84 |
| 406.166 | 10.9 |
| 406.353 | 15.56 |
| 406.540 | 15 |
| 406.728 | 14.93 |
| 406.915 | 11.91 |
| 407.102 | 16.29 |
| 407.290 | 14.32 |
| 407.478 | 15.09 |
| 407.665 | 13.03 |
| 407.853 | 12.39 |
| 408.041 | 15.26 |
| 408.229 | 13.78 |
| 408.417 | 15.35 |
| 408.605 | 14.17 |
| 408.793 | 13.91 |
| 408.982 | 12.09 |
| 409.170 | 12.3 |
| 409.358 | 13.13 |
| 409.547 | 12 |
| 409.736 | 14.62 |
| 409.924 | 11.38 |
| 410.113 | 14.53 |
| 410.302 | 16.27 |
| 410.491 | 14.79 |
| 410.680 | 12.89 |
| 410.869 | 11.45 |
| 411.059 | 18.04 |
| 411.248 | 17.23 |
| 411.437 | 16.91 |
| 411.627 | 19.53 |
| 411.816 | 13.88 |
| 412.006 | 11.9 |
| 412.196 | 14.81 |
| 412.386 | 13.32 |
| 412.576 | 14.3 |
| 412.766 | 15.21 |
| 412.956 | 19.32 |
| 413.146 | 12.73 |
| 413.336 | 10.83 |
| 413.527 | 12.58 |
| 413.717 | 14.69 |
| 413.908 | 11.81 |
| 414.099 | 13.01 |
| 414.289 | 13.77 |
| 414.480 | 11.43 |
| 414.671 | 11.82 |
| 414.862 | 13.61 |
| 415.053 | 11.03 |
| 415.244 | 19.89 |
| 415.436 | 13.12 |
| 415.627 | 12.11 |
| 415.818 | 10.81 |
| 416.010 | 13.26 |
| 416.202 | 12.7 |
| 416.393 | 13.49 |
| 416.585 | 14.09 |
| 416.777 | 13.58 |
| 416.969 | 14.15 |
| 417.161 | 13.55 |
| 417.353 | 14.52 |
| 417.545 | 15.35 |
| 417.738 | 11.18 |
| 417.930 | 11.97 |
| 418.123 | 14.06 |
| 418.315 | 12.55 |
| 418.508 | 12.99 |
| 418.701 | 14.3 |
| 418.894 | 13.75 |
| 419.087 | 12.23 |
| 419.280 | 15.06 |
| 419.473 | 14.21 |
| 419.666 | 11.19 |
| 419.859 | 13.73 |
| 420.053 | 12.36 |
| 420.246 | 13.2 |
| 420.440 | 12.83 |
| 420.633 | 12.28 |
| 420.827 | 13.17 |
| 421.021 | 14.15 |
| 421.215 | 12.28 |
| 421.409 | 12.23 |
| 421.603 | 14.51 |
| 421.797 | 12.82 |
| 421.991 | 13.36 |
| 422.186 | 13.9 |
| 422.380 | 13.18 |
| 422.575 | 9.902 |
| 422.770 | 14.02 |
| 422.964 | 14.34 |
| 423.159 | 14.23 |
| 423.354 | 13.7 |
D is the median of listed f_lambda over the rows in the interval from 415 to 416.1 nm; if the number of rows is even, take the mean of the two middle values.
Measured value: 12.6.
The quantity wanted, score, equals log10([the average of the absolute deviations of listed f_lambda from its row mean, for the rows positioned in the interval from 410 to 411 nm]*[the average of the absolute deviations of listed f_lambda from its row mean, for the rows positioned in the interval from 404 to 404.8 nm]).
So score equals -0.20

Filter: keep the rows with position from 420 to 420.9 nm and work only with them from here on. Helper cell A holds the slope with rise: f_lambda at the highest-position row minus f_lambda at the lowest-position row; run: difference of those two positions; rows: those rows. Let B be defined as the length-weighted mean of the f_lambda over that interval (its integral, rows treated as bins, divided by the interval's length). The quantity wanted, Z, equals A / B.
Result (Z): 0.08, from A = 1.0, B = 12.8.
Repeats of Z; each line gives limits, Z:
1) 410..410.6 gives 0.05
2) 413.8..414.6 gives -0.05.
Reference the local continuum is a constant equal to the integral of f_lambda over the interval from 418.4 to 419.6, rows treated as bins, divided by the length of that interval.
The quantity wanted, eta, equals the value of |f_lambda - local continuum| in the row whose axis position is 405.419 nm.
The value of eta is 1.0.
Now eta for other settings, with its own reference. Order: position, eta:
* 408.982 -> 1.6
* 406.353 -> 1.9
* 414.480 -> 2.2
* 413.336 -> 2.8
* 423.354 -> 0.0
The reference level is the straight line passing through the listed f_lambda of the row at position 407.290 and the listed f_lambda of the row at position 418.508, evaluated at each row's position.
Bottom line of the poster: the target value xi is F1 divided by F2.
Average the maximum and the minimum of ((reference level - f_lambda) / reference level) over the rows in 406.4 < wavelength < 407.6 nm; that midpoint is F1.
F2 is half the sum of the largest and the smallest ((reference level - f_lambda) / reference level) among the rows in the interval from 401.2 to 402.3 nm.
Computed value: 0.2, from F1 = 0.02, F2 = 0.09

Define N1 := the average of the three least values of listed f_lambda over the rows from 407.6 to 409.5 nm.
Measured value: 12.3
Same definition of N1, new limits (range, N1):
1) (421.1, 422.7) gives 11.5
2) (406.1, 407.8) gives 11.9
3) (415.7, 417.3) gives 12.3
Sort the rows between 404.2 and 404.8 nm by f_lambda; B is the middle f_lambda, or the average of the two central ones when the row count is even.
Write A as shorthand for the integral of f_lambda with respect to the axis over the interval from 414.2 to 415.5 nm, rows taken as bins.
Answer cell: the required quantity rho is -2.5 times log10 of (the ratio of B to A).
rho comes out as 0.3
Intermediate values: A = 17.6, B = 13.0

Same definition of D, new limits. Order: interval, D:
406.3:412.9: 14.3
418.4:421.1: 13.2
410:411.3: 14.8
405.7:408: 14.5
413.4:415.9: 12.6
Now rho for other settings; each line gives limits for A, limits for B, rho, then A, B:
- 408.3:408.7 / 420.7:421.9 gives -0.9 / 5.9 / 13.0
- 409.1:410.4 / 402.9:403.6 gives 0.3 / 17.5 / 13.8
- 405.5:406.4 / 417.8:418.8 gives -0.1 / 11.8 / 13.0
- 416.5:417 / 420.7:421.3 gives -0.7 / 7.0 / 13.2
